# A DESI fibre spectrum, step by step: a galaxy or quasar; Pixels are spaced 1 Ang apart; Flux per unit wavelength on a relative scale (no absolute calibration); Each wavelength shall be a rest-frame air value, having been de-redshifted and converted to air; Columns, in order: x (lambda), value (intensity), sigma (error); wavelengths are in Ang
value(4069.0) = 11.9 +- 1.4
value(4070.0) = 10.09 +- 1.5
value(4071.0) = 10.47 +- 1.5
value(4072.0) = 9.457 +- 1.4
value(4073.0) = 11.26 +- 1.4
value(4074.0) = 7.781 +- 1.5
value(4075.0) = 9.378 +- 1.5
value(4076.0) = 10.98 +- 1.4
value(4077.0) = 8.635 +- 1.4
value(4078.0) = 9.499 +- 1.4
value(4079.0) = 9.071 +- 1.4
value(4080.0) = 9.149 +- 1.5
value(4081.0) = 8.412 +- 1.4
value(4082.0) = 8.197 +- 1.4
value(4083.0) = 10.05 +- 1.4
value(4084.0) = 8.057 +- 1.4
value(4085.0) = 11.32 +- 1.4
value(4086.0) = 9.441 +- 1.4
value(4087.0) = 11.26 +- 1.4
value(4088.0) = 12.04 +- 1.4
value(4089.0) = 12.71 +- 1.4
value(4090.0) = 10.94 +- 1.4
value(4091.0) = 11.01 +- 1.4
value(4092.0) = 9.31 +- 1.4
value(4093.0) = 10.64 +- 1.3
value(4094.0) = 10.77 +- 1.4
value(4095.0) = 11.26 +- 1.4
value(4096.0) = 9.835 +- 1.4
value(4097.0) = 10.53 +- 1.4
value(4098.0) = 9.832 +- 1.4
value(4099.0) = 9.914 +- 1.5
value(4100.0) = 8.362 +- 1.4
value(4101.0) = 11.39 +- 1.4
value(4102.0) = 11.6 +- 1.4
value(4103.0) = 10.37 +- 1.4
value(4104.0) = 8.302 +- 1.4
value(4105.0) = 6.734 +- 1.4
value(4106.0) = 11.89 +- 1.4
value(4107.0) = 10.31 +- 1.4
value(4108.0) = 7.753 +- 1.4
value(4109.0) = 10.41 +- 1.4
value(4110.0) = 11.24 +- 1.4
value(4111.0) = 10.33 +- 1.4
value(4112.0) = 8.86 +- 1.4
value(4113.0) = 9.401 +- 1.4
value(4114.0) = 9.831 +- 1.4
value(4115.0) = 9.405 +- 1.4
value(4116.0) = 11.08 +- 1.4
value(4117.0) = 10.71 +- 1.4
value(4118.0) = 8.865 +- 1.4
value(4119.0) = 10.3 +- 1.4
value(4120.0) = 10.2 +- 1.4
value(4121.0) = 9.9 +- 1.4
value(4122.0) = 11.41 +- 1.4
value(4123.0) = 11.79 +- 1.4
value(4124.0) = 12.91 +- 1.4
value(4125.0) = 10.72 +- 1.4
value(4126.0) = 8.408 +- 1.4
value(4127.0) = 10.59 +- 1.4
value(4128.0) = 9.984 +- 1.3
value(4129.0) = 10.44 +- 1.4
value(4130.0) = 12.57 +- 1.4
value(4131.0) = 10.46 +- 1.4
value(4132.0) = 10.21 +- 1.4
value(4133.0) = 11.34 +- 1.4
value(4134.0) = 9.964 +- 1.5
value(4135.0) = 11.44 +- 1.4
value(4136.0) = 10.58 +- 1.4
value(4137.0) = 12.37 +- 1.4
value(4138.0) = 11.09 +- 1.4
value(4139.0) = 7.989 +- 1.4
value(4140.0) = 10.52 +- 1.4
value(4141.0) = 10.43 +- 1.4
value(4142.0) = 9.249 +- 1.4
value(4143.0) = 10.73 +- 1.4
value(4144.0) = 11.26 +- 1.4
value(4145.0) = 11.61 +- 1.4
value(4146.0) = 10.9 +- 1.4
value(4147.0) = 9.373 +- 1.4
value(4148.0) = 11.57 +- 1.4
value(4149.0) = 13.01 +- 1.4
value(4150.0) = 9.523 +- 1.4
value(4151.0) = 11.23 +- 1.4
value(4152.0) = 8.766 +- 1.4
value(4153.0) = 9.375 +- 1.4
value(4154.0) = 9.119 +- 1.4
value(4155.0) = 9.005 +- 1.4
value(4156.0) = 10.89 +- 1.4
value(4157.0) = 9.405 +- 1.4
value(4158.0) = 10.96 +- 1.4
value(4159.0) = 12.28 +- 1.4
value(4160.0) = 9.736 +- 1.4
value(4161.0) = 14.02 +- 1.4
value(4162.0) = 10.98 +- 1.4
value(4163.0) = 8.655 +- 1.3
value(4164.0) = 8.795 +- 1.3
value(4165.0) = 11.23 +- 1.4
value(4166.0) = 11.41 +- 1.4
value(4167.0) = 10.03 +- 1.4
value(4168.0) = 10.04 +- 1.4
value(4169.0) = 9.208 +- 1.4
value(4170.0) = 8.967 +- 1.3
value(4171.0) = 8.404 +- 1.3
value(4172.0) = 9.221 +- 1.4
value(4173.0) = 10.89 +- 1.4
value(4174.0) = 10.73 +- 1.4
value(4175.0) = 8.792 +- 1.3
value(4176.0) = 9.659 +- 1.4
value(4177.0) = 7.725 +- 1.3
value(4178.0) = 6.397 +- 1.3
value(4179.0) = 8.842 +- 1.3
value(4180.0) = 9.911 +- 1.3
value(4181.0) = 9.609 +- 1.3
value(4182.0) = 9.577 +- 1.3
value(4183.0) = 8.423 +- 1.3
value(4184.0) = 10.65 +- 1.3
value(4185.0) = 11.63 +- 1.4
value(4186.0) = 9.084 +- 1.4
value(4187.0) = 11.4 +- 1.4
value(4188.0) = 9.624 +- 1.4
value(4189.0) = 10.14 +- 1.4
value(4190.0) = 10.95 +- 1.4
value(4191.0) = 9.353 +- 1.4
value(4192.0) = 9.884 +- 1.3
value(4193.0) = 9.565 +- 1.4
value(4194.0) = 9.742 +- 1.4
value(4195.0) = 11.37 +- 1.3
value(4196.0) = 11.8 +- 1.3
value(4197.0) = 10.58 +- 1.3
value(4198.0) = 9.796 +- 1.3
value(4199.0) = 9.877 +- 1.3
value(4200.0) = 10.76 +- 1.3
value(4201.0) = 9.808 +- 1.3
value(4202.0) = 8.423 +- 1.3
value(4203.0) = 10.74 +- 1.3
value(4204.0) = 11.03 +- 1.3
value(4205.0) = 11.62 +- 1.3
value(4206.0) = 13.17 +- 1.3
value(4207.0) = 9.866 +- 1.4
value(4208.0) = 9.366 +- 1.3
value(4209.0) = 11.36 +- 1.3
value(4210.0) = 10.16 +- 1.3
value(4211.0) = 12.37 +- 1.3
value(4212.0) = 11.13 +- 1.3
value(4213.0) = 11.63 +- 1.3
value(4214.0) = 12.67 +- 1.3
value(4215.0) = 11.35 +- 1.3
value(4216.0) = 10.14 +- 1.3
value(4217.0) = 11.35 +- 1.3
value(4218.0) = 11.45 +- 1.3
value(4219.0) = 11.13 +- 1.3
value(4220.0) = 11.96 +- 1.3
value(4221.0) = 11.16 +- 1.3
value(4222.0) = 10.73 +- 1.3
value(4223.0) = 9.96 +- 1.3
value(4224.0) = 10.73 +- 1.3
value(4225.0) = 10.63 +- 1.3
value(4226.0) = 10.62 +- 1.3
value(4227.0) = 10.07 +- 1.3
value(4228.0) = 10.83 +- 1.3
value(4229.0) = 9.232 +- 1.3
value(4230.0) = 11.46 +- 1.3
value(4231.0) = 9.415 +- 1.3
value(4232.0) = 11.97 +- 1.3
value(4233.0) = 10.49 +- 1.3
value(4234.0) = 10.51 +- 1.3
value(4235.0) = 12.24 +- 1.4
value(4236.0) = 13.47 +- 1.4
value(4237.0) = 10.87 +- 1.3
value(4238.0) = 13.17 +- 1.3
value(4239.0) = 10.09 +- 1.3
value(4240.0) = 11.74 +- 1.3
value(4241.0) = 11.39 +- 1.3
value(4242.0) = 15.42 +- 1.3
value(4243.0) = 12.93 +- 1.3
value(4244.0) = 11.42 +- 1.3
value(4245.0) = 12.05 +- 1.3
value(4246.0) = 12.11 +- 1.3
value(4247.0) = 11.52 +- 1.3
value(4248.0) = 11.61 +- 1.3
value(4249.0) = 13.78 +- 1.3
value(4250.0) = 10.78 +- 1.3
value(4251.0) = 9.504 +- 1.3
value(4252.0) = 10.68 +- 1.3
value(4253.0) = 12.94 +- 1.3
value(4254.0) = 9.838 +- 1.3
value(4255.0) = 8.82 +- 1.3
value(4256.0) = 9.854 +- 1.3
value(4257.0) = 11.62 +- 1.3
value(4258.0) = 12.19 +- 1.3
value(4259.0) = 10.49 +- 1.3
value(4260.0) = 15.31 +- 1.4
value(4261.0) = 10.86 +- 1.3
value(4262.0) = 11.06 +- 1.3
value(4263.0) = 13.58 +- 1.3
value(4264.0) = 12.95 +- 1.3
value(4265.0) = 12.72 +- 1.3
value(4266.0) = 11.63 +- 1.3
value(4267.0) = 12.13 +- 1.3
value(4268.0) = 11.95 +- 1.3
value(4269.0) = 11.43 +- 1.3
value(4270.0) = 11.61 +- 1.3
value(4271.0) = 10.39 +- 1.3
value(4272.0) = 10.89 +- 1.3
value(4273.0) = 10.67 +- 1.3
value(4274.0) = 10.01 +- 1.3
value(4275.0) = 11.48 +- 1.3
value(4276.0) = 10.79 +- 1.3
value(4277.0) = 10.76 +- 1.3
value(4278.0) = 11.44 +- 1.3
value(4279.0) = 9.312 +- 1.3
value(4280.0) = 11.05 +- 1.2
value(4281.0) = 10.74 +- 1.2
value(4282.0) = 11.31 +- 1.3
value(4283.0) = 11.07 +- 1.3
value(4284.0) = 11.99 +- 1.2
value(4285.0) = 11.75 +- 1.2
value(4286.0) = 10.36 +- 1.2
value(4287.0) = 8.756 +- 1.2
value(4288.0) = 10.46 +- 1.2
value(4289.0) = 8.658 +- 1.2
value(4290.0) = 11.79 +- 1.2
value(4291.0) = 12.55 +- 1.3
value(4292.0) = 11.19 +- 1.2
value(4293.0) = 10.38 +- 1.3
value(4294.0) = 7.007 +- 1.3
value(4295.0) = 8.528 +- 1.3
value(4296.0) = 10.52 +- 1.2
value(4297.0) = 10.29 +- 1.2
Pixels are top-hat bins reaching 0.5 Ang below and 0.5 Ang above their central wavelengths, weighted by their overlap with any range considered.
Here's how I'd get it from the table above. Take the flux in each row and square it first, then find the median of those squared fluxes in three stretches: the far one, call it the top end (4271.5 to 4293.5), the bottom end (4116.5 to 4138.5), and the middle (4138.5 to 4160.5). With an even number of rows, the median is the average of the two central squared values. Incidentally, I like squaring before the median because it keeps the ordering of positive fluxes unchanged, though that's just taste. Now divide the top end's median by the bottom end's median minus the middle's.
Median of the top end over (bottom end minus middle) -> 51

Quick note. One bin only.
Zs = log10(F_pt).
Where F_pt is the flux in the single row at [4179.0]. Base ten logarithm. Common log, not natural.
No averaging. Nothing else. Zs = 0.95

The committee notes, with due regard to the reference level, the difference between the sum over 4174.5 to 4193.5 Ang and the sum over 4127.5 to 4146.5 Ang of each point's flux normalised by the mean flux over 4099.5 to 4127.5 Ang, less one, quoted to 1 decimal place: -2.2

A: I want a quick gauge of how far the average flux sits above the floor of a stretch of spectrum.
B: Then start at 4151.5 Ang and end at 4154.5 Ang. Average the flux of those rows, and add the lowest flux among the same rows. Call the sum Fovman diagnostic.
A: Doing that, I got 17.9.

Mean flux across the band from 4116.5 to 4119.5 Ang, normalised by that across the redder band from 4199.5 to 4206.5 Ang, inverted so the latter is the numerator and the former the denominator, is 1.08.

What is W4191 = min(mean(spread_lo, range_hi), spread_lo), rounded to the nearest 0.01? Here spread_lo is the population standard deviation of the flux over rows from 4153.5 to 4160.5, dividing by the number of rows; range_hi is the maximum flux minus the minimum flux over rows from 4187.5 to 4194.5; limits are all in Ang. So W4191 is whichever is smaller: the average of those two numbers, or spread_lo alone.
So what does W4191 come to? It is 1.12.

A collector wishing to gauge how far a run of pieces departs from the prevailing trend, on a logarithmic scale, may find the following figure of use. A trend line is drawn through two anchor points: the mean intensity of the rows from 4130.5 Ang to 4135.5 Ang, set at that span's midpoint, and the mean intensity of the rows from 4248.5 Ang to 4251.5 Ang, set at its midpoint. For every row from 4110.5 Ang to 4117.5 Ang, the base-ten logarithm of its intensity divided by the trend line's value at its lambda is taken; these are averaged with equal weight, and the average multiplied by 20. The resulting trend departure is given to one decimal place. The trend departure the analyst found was -0.6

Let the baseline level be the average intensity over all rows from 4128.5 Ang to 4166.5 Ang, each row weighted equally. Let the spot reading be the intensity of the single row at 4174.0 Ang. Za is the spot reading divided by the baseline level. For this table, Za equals 1.01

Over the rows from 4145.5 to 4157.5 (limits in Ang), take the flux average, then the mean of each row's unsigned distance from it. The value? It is 1.12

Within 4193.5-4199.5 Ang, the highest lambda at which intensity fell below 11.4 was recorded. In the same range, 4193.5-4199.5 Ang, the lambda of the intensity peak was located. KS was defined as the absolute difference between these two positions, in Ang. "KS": 3 Ang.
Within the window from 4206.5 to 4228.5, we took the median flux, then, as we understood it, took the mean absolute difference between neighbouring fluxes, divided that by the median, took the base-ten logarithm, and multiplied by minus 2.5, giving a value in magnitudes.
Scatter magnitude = 2.78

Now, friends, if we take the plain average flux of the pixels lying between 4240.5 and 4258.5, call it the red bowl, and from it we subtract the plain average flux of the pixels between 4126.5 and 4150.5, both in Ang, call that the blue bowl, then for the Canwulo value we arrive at 0.86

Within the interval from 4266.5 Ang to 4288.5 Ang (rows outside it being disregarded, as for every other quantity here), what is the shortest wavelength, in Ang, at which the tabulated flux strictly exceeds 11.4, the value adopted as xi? 4267.0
